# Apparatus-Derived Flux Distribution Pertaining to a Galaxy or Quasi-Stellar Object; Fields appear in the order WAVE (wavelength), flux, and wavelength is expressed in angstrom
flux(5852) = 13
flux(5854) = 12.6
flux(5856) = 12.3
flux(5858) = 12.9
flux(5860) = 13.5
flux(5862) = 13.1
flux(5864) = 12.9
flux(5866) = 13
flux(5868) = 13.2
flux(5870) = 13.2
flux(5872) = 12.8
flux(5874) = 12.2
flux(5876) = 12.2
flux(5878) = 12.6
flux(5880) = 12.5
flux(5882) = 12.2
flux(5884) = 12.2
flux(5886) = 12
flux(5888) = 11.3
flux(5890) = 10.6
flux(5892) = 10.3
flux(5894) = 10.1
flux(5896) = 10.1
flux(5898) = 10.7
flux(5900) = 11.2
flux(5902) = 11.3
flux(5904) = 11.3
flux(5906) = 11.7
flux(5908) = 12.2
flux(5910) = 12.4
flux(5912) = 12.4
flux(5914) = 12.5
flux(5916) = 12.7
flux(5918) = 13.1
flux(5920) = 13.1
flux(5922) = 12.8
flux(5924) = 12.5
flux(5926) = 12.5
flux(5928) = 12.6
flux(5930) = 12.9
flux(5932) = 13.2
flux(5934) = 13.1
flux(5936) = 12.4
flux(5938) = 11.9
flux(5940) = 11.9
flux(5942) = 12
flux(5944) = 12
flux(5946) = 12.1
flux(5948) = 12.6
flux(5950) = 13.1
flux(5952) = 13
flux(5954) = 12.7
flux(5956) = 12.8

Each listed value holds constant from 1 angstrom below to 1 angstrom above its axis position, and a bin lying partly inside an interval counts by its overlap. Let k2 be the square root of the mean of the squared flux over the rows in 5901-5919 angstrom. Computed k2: 12.2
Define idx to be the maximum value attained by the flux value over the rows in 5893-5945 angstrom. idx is 13.2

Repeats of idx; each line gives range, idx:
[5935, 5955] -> 13.1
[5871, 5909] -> 12.8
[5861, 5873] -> 13.2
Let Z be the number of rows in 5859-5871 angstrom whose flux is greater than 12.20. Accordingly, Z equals 6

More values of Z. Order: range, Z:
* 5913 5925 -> 6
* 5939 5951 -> 2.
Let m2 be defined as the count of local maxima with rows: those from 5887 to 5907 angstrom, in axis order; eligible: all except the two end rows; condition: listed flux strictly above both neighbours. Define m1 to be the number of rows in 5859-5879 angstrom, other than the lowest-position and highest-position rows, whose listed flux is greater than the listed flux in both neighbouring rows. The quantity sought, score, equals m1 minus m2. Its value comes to 0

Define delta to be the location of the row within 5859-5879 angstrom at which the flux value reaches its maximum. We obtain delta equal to 5860 angstrom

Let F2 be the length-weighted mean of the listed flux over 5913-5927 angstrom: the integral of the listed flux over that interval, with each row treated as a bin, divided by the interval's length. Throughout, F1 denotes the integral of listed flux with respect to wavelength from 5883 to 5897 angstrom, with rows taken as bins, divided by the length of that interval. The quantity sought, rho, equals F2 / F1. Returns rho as 1.16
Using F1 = 10.9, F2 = 12.7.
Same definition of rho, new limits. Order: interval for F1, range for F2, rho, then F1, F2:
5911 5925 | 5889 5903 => 0.83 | 12.7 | 10.6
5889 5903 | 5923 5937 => 1.20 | 10.6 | 12.7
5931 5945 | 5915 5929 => 1.03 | 12.4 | 12.8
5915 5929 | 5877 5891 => 0.93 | 12.8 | 11.9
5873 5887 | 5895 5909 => 0.91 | 12.3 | 11.2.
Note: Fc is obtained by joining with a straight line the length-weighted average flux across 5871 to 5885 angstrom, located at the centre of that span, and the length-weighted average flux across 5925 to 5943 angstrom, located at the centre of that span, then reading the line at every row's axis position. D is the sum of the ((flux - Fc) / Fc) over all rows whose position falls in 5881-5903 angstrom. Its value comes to -1.17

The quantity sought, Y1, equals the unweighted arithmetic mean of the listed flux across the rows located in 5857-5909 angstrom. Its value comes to 12.0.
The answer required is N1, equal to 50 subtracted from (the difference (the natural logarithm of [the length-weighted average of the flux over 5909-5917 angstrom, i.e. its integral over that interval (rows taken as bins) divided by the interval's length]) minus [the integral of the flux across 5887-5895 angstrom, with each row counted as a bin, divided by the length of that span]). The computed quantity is -58.0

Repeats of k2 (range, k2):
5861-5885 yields 12.7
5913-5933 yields 12.8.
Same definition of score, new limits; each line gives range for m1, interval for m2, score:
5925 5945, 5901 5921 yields 1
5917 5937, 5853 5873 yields 0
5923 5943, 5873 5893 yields 0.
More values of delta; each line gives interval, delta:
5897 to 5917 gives 5916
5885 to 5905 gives 5886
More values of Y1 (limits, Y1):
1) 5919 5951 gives 12.5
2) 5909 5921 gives 12.7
